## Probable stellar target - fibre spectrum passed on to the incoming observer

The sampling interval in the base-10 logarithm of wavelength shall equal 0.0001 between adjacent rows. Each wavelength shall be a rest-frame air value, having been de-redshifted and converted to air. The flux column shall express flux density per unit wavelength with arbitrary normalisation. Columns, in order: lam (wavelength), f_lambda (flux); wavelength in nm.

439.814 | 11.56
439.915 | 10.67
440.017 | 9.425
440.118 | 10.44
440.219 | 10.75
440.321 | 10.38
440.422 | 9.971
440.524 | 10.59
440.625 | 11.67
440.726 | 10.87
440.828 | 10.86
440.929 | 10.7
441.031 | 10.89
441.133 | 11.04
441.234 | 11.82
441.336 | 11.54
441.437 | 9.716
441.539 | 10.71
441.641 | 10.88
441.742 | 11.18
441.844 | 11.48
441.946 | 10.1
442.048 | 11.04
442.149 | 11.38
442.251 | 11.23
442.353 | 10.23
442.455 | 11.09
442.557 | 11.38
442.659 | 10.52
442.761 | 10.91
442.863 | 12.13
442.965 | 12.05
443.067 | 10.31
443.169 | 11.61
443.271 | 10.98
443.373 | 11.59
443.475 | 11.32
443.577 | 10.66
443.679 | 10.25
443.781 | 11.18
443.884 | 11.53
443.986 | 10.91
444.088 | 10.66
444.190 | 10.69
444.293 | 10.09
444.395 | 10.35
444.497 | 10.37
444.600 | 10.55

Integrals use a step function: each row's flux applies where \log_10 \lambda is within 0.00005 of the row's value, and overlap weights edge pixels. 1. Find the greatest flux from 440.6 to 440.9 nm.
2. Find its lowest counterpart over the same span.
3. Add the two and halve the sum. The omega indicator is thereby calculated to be 11.3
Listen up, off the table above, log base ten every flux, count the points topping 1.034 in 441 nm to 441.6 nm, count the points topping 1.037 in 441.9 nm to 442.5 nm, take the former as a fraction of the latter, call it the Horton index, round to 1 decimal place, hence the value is 1.0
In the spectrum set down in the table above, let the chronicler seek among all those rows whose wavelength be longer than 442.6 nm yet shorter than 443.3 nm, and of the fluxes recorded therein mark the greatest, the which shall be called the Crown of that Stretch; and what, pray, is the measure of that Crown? 12.13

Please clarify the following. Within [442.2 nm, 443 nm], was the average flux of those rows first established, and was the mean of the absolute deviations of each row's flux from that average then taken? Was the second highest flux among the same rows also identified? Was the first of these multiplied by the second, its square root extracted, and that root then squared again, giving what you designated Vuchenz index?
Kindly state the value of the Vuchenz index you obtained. 6.1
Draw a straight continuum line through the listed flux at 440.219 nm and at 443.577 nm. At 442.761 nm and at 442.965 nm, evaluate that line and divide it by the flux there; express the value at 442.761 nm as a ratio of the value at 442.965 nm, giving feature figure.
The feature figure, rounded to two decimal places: 1.11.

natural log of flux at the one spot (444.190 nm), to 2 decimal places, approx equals 2.37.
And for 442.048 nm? 2.40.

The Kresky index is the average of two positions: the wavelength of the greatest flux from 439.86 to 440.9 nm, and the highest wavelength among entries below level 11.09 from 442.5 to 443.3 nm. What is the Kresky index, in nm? 441.95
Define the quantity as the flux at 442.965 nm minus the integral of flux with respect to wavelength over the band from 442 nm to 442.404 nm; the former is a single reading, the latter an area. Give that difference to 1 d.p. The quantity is 7.6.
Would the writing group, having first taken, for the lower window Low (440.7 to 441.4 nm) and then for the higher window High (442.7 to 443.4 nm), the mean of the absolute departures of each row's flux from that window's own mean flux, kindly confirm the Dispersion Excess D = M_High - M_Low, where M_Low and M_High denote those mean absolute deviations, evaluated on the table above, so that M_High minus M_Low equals 0.21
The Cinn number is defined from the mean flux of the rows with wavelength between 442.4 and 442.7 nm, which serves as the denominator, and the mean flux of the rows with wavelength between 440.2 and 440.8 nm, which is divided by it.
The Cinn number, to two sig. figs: 0.97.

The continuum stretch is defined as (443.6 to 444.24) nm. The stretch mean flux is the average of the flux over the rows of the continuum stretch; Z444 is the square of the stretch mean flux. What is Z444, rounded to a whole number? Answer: 118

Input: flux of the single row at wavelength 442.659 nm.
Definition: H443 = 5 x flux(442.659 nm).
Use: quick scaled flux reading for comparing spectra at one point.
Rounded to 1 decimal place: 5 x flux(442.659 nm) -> 52.6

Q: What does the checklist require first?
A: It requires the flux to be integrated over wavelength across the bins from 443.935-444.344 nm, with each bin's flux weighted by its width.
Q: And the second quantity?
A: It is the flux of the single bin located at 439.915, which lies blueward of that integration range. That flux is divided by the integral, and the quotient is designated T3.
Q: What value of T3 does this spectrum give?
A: 2.5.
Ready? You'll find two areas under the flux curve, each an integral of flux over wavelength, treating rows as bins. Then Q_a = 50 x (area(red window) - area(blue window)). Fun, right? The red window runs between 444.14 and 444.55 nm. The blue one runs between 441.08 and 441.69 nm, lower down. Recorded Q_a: -122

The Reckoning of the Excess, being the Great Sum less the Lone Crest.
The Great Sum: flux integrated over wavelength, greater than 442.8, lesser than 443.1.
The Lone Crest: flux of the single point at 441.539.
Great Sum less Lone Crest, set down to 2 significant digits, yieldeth -7.2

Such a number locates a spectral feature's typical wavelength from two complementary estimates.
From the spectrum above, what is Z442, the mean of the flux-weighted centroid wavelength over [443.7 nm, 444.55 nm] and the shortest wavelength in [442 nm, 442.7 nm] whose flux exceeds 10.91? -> 443.09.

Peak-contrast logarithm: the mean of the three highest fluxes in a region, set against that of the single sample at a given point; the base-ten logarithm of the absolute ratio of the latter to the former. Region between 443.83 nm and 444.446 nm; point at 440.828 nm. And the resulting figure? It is -0.01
